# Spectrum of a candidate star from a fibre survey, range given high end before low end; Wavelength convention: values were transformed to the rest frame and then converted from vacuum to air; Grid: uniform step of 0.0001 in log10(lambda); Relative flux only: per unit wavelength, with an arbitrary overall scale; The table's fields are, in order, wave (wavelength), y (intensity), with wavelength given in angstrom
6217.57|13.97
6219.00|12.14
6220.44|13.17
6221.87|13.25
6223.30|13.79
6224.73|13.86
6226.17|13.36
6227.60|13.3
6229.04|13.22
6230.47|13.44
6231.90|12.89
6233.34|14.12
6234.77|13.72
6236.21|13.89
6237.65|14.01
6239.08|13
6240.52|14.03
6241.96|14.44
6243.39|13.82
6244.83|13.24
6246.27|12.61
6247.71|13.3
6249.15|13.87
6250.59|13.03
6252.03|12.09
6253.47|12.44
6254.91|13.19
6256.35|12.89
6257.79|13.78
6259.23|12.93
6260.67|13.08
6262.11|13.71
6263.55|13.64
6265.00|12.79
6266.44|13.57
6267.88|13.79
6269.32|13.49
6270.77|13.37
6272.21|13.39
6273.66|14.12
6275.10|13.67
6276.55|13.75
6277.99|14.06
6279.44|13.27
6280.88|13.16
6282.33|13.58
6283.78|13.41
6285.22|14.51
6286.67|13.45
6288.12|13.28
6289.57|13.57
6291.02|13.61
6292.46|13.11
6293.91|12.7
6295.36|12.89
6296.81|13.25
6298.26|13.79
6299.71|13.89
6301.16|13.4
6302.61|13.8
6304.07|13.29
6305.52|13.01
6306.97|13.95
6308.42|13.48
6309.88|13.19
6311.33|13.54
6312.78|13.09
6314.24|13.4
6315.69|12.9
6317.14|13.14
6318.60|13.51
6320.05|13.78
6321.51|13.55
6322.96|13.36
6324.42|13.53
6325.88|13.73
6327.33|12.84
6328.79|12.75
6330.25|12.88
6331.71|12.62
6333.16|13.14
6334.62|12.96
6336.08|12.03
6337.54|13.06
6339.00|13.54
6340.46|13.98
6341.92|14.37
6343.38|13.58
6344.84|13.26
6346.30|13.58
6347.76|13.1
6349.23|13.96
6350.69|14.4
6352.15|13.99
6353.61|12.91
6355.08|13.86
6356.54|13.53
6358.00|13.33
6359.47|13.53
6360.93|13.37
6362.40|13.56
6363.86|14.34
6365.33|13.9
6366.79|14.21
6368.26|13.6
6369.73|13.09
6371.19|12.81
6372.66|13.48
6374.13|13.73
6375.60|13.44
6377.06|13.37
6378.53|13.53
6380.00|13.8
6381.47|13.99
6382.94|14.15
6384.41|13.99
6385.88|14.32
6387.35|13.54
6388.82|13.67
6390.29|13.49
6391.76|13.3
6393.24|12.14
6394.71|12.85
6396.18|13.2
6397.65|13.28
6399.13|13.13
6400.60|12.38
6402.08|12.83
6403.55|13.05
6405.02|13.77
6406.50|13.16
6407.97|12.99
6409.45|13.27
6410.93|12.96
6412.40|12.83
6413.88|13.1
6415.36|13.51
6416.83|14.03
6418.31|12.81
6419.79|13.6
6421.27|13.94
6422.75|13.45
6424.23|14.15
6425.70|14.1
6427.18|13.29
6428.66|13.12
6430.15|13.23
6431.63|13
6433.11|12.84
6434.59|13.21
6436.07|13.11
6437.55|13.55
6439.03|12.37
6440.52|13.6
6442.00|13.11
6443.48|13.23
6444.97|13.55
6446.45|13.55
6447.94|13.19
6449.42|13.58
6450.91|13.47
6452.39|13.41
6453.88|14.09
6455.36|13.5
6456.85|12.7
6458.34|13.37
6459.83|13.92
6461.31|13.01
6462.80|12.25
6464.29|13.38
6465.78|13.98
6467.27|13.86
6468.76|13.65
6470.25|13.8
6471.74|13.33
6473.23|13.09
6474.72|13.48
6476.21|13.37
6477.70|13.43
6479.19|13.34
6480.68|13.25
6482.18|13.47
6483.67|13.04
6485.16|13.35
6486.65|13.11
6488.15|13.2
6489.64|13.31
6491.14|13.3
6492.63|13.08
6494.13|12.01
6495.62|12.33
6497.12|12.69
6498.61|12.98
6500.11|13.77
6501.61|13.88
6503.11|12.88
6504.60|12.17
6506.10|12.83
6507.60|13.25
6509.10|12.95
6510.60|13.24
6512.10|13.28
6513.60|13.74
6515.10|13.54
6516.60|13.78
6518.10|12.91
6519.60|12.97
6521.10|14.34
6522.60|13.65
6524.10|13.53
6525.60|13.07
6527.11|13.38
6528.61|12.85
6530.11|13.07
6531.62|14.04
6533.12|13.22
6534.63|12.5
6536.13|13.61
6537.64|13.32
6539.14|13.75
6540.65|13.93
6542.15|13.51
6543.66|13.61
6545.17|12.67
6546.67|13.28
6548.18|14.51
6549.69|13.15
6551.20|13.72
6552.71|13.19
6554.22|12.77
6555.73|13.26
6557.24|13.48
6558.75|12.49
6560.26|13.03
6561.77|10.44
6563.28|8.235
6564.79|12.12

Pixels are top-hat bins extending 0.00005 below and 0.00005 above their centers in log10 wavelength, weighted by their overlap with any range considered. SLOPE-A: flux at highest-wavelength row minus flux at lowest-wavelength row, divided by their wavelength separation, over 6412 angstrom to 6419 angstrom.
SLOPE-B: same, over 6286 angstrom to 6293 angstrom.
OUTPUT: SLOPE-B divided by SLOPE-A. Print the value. 17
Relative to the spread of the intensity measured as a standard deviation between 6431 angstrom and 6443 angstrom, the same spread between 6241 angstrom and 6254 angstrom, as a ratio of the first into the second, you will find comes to 1.9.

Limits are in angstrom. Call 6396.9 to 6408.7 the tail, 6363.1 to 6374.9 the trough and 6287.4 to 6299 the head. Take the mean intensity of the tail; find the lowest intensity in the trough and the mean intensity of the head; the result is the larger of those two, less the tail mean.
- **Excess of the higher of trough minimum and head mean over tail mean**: 0.20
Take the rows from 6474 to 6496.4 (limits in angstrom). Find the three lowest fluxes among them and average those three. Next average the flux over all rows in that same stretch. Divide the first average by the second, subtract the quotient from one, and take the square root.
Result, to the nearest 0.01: 0.23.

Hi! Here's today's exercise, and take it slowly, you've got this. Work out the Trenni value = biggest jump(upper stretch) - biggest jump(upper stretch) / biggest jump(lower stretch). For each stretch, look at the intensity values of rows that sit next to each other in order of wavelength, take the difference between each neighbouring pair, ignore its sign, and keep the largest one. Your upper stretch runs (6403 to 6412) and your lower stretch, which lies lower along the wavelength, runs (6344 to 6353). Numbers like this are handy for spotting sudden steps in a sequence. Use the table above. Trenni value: -0.12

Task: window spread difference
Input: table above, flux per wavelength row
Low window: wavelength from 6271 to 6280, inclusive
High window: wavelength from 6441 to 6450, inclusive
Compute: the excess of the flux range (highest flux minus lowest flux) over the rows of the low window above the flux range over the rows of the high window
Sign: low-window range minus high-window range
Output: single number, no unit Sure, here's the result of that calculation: 0.38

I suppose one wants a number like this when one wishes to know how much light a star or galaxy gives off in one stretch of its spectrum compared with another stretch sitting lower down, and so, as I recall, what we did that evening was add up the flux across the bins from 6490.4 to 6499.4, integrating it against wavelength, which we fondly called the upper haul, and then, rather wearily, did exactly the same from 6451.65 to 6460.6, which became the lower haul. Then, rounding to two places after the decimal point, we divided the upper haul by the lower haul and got 0.95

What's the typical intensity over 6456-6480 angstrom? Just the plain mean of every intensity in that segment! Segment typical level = 13.4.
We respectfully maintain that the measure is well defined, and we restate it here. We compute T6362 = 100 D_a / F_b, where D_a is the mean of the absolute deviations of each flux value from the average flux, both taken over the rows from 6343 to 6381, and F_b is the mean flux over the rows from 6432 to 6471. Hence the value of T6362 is 2.26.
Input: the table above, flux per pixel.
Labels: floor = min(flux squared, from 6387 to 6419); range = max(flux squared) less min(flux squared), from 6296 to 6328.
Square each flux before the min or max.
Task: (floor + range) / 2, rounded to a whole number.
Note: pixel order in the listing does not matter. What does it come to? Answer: 89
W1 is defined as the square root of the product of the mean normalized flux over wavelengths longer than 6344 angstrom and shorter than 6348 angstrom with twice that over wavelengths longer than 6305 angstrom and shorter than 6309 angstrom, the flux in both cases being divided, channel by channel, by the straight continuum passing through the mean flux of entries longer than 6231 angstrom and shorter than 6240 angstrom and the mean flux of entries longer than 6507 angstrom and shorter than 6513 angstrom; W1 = 1.41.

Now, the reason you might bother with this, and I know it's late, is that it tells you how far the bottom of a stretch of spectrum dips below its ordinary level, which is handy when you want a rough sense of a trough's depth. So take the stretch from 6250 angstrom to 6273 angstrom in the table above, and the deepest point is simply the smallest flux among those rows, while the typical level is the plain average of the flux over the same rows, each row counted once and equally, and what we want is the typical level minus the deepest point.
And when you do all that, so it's 1.11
